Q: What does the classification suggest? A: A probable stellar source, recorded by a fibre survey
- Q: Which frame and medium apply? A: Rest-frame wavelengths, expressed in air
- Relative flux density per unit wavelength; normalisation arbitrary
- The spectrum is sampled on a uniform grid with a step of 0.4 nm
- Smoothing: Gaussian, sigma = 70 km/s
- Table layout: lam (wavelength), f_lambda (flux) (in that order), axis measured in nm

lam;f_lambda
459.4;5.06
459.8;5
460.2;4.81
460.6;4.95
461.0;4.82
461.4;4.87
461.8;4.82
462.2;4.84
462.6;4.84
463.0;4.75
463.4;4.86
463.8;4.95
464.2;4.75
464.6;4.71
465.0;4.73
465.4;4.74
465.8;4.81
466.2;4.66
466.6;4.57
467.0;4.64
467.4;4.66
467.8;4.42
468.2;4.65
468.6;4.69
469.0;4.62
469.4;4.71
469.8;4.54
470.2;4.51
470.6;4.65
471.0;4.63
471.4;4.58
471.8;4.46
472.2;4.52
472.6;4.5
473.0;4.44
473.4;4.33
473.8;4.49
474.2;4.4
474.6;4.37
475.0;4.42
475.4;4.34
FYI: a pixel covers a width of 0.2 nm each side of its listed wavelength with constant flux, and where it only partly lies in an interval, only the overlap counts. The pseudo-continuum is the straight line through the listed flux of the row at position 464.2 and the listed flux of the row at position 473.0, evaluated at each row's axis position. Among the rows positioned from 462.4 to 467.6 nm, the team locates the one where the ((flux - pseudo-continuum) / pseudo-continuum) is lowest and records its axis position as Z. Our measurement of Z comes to 466.6 nm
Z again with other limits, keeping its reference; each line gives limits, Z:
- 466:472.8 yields 467.8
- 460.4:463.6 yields 463.0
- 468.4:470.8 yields 470.2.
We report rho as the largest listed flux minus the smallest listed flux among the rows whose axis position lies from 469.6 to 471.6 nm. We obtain 0.14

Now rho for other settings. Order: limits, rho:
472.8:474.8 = 0.16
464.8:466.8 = 0.24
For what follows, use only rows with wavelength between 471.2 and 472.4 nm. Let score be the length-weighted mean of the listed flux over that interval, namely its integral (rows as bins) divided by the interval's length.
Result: 4.5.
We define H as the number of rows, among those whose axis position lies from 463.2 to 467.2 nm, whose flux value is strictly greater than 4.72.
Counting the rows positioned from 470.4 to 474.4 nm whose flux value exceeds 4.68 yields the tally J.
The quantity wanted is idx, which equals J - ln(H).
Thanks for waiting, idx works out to -1.8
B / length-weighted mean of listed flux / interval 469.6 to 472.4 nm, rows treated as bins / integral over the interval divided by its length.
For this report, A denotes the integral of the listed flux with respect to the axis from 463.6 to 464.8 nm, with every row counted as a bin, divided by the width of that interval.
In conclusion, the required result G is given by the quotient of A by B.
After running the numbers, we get 1.05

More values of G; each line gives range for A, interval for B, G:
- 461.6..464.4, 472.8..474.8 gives 1.10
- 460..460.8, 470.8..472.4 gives 1.07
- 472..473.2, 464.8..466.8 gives 0.95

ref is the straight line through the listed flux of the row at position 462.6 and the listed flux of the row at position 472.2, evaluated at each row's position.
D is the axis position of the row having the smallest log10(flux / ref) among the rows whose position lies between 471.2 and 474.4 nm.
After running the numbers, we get 473.4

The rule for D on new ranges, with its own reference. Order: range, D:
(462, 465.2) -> 463.0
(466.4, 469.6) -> 467.8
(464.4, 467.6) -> 466.6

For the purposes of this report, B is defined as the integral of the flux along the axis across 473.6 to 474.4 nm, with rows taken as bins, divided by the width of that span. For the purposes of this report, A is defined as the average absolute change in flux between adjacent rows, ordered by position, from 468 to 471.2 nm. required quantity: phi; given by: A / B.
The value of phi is 0.018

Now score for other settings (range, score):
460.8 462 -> 4.8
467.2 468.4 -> 4.6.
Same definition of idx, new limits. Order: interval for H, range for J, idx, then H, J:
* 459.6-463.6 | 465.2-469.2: 0.7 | 10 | 3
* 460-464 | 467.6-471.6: -0.3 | 10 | 2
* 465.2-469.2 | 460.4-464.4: 9.3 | 2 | 10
